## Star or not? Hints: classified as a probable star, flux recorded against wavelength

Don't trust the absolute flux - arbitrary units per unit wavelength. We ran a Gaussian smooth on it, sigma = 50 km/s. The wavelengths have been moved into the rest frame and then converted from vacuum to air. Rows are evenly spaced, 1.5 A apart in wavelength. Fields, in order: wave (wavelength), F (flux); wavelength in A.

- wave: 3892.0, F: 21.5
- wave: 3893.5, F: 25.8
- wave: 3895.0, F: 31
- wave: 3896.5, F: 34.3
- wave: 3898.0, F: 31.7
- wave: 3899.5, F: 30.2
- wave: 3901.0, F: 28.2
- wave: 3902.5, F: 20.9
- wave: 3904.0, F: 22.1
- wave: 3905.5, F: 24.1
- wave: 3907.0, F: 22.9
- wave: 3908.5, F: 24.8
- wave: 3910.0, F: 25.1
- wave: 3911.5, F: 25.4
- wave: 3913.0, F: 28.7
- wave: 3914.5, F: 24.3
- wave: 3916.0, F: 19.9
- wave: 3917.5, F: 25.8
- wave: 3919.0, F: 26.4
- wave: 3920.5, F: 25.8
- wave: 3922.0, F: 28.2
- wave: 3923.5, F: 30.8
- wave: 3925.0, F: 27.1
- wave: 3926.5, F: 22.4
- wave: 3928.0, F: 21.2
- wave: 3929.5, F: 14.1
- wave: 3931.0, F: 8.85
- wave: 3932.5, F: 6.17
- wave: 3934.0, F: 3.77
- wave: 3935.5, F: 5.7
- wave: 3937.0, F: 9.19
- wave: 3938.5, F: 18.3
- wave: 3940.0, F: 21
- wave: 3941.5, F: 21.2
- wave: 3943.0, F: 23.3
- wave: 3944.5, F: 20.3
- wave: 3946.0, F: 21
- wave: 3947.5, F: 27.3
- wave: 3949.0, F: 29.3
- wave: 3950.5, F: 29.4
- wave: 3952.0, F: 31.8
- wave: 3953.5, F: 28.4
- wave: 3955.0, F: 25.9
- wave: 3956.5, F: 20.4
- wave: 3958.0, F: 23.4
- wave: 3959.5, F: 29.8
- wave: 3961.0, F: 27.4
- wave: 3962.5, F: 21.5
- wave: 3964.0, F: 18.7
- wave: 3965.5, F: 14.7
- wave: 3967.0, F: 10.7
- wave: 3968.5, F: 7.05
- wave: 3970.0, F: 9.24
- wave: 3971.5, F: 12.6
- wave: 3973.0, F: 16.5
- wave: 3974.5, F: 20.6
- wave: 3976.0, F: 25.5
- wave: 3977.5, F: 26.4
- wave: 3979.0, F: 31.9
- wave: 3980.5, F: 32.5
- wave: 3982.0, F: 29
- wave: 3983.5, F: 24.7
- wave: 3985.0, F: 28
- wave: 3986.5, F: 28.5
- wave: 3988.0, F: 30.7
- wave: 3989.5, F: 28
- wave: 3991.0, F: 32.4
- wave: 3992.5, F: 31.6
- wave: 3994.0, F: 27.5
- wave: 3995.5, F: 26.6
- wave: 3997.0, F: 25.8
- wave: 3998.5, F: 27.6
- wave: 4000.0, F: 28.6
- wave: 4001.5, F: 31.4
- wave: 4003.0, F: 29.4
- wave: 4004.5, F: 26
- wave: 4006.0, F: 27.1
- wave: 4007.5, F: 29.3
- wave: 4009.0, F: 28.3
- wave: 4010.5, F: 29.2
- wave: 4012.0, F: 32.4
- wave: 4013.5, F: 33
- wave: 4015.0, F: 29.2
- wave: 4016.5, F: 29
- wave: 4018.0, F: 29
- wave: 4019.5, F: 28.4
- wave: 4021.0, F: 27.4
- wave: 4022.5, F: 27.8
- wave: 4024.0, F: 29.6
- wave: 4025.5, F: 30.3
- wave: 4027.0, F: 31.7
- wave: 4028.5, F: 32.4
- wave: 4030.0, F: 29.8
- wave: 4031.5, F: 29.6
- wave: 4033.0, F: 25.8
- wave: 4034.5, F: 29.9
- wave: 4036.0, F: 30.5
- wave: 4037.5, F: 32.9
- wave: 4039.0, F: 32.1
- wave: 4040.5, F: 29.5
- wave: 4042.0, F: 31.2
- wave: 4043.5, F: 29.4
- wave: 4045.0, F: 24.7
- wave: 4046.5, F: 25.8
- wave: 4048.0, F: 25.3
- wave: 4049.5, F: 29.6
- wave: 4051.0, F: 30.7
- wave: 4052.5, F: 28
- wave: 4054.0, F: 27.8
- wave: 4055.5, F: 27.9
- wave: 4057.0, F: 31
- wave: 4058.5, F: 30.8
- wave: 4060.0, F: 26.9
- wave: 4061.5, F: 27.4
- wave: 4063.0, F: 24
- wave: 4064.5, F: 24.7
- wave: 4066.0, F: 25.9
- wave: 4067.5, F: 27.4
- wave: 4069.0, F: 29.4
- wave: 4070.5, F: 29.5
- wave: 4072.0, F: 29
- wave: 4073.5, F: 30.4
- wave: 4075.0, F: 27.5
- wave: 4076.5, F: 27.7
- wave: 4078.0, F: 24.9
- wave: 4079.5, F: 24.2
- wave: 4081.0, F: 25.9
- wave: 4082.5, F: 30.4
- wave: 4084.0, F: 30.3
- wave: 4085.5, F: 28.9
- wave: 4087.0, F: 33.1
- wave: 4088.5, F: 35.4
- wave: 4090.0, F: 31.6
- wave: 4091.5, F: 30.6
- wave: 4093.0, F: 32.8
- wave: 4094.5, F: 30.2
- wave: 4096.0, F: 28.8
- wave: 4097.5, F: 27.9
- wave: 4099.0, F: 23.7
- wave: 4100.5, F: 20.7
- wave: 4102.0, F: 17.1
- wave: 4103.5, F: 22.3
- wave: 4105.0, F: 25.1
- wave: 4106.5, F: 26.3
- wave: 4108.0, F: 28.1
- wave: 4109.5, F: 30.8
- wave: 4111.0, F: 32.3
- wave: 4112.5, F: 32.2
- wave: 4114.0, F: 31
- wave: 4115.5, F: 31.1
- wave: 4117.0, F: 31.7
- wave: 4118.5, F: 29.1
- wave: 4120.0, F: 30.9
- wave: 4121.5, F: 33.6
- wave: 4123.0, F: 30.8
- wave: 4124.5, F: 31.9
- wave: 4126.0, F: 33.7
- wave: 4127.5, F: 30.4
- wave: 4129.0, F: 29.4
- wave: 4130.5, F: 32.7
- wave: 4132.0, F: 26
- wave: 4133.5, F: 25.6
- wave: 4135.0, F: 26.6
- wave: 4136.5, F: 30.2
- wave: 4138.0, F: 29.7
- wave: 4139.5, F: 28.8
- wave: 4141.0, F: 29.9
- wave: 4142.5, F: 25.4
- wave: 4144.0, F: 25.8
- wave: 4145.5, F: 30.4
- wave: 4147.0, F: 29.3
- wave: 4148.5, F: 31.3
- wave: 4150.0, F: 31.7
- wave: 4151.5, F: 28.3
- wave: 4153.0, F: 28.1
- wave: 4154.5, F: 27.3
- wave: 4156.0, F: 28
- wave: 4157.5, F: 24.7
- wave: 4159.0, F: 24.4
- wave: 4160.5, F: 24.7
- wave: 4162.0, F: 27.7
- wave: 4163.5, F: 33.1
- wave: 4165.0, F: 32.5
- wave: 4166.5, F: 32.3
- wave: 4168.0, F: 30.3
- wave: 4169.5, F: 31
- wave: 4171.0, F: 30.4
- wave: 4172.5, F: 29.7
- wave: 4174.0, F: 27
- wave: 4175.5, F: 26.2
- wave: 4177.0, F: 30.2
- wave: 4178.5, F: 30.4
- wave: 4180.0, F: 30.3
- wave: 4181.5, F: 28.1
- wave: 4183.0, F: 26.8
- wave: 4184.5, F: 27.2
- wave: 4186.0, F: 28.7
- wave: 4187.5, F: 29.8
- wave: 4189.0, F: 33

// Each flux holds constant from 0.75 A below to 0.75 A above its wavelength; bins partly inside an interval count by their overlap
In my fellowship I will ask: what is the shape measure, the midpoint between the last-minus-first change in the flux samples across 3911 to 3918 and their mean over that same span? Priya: 12.6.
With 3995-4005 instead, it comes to 13.7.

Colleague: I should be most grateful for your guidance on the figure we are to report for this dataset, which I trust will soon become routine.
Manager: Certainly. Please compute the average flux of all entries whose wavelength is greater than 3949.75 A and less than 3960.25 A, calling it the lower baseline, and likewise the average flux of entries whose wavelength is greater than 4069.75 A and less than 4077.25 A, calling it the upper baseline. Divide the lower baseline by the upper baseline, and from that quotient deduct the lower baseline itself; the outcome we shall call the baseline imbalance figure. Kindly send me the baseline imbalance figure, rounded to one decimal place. -26.1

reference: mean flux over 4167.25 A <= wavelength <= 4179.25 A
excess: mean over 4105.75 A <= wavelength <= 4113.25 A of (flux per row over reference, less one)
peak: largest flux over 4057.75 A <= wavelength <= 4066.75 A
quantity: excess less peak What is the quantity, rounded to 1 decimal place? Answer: -30.8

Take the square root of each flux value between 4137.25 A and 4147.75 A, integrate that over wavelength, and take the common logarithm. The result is 1.75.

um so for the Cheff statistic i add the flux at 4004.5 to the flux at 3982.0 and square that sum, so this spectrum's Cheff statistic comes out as 3025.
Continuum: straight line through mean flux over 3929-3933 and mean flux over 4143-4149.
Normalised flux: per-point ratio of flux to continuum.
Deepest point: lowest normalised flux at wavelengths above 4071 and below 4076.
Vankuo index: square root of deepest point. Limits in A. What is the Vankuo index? 1.10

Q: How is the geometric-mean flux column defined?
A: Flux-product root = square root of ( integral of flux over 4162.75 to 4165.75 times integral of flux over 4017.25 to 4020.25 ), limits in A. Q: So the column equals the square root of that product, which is 92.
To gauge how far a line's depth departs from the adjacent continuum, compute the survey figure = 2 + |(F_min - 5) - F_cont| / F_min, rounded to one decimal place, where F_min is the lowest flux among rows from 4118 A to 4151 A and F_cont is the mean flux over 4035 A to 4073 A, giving 2.3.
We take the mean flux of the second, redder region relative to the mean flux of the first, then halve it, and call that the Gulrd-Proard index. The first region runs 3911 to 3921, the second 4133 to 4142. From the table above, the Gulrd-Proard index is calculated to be 0.57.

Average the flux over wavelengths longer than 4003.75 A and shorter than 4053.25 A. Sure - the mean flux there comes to 29.2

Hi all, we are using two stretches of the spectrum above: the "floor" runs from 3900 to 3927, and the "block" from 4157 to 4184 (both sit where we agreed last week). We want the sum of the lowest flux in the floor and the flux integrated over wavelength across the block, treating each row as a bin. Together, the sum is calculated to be 800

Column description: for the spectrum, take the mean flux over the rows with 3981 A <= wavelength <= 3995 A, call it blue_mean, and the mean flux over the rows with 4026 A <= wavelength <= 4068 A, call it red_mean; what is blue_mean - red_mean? 0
